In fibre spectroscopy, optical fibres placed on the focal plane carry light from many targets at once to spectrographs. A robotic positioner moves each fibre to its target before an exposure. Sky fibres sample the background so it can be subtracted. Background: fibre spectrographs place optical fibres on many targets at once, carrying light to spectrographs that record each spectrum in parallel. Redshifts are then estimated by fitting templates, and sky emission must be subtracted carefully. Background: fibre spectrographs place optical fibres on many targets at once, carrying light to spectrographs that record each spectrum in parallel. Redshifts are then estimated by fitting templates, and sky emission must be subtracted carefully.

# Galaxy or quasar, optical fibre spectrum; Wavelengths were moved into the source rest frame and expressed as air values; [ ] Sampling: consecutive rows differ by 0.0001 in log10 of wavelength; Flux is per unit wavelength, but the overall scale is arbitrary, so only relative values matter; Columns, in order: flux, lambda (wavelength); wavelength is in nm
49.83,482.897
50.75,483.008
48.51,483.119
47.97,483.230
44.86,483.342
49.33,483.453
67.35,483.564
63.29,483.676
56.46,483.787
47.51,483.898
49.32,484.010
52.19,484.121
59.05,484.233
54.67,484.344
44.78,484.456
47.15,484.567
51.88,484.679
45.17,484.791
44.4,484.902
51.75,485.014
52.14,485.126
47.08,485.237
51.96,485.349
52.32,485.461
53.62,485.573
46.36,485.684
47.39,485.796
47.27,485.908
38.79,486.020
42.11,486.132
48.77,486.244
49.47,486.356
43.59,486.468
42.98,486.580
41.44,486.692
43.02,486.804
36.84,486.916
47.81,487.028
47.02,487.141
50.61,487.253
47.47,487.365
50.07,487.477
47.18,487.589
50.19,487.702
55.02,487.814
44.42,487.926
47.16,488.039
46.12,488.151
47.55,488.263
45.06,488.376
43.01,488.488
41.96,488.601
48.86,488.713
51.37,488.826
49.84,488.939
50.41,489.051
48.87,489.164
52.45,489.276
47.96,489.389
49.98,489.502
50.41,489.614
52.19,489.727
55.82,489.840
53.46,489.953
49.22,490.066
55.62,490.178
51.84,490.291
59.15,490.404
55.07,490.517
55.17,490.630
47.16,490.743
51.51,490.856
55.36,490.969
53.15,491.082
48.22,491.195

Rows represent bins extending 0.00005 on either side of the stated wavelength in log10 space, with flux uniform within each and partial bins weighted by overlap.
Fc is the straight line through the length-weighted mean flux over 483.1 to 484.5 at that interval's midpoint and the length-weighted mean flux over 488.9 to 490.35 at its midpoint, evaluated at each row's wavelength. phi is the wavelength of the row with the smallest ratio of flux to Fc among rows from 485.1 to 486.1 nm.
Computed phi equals 486.020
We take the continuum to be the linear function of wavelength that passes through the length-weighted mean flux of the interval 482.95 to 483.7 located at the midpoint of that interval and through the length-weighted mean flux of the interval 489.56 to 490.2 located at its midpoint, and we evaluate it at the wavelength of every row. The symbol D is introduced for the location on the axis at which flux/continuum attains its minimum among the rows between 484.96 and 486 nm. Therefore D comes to 485.684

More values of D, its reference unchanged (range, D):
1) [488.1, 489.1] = 488.601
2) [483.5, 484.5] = 484.456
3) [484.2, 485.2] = 484.902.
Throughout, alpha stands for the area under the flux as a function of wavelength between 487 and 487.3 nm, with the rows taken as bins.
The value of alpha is 14.5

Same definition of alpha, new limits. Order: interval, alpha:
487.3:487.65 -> 16.9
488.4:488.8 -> 18.1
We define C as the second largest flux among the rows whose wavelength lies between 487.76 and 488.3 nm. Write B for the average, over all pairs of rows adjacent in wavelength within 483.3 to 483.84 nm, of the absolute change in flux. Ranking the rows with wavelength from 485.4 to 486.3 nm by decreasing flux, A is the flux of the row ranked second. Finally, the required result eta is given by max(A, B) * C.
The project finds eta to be 2488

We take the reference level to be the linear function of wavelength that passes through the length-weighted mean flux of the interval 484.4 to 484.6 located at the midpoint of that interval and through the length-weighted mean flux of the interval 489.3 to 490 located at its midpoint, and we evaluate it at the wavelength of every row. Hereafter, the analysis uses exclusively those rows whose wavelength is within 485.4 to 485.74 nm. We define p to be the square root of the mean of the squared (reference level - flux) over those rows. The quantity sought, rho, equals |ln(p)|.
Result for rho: 1.6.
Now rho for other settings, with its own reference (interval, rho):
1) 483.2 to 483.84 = 2.6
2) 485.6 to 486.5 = 1.4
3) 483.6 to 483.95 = 2.5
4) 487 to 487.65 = 0.5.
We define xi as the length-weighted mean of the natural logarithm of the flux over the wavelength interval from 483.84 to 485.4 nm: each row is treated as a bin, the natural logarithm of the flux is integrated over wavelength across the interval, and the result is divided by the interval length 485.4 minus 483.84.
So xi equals 3.91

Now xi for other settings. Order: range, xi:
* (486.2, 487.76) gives 3.83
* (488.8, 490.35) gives 3.94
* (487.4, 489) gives 3.86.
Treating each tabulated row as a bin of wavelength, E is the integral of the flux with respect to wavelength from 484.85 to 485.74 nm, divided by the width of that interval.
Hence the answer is 50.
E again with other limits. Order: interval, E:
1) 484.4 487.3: 47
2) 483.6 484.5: 54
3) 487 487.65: 48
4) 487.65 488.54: 47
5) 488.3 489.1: 47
